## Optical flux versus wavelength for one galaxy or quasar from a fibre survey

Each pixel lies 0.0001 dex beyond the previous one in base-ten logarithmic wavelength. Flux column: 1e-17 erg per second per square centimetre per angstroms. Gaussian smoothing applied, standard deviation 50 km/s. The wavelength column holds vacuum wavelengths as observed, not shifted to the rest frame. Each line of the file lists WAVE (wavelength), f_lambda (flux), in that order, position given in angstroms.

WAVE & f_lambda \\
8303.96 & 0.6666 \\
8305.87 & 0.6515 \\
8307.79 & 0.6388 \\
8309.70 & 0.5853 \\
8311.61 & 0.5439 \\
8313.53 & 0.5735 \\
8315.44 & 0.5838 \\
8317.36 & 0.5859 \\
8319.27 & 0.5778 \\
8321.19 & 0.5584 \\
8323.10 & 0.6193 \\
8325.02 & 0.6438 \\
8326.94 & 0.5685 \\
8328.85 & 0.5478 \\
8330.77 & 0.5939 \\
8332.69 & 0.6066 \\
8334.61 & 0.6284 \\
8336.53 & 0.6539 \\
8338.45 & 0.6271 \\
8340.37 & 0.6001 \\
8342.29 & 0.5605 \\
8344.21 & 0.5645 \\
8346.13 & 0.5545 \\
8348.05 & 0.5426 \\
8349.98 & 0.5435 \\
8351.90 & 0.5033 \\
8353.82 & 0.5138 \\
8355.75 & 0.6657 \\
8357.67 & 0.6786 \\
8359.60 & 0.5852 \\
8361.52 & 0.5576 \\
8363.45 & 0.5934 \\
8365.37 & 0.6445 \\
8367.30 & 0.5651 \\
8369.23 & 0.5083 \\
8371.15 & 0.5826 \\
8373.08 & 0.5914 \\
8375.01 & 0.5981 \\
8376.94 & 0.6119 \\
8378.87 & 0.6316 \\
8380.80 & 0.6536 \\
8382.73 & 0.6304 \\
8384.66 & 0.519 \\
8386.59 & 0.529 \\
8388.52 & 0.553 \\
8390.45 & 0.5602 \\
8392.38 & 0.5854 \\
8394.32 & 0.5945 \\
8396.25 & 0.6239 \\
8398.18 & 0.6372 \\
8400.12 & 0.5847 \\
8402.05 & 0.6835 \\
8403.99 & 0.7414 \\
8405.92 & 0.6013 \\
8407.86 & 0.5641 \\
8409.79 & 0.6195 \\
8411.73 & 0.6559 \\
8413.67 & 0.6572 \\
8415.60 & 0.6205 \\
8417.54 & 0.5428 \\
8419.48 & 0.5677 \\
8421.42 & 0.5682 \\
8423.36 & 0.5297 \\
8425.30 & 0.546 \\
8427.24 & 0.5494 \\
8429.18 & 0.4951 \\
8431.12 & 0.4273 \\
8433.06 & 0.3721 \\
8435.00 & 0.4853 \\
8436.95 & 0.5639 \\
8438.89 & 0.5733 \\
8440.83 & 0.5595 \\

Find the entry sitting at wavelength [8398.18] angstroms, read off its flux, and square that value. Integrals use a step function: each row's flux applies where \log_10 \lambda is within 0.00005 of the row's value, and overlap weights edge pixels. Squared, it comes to 0.41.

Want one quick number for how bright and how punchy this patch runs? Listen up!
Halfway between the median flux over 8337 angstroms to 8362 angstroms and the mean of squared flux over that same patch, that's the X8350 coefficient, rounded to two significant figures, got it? 0.45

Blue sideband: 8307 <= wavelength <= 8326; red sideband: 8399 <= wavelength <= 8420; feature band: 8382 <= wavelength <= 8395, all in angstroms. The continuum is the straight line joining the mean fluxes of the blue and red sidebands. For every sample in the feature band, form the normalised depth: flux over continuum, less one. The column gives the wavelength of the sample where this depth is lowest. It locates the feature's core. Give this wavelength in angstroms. 8384.66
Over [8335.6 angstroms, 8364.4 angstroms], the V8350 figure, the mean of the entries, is 0.583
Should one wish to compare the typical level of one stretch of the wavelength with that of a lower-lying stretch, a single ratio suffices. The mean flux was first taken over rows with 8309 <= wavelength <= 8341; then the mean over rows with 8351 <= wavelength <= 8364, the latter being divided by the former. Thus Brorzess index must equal 0.985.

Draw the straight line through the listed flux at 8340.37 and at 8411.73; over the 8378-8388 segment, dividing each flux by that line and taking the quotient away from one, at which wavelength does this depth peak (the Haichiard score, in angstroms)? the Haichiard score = 8384.66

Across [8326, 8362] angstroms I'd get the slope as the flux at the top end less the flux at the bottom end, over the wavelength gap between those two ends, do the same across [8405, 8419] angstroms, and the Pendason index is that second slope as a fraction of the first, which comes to 16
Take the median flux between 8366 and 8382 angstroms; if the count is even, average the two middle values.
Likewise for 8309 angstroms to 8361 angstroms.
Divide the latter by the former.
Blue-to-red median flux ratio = 0.98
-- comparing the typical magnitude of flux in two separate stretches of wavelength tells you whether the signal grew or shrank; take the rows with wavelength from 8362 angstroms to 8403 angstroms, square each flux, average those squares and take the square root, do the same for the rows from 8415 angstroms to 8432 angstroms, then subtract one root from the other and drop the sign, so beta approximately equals 0.055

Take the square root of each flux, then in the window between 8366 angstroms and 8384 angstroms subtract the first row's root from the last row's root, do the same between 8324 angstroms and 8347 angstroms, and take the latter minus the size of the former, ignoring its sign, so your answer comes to -0.10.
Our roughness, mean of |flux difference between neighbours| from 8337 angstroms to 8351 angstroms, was 0.016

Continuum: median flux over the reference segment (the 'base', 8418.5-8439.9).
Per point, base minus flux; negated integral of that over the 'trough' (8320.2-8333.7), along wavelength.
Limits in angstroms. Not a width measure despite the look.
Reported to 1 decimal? 0.6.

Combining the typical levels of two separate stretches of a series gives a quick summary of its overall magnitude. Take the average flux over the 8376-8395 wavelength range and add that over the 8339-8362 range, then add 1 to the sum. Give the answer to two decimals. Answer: 2.16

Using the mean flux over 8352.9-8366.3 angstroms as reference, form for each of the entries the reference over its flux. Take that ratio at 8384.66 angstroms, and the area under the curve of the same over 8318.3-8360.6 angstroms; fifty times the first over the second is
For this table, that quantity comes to 1.33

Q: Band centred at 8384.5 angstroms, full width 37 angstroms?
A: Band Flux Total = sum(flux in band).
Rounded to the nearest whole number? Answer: 11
